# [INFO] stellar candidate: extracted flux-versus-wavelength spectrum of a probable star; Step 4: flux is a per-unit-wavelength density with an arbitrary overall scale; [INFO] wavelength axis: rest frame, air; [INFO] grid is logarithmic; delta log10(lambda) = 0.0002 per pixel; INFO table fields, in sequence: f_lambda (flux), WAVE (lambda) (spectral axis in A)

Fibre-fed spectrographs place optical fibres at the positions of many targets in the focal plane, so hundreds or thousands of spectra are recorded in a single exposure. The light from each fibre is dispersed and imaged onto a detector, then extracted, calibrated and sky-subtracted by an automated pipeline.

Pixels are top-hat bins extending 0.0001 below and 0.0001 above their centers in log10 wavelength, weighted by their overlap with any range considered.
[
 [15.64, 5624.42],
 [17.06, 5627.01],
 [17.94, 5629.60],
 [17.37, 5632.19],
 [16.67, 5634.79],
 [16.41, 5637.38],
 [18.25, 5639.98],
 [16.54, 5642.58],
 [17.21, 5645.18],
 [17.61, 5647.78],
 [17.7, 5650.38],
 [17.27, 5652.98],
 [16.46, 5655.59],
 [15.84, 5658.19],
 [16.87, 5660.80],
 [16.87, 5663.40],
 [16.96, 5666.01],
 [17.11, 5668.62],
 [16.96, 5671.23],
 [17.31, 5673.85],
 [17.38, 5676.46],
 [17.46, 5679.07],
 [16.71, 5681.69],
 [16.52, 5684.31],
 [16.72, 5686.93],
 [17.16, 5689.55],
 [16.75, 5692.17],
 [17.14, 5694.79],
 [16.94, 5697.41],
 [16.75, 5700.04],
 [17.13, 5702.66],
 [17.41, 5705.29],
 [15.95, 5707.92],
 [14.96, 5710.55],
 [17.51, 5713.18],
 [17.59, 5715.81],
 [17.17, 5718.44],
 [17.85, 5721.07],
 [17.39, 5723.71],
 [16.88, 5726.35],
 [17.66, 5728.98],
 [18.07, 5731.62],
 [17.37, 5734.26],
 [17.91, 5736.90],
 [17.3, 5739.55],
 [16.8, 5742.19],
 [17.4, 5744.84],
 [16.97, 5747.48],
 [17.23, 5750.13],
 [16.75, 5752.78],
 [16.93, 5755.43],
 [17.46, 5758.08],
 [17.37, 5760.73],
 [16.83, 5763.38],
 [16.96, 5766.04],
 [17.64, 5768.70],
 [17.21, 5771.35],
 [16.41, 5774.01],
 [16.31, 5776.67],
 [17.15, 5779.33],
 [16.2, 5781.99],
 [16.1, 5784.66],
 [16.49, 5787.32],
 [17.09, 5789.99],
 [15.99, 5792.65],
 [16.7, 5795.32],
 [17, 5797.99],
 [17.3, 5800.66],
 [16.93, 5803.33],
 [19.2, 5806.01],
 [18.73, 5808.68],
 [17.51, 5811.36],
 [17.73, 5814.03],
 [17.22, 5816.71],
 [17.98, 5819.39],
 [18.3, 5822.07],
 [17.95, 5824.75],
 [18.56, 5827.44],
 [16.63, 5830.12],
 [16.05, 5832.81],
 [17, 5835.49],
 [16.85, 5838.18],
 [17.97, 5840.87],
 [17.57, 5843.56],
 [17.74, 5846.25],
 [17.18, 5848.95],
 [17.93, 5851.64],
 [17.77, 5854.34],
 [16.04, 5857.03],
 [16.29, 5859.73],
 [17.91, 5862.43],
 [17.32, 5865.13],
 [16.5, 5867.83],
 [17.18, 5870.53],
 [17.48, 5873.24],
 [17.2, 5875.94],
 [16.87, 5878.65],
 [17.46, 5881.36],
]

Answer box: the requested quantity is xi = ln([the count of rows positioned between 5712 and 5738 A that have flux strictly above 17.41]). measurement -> 1.8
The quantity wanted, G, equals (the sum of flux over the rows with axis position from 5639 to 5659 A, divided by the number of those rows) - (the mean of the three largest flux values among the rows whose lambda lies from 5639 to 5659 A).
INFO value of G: -0.7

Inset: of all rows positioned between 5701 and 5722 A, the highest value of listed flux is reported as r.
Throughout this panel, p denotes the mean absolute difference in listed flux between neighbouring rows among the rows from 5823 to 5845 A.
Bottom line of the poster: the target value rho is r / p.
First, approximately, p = 0.820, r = 17.85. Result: 21.8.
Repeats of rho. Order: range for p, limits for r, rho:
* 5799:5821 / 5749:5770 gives 21.2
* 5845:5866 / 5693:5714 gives 21.7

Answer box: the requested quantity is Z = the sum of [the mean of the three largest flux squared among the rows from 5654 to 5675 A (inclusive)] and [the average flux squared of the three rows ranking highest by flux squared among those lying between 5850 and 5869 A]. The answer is 613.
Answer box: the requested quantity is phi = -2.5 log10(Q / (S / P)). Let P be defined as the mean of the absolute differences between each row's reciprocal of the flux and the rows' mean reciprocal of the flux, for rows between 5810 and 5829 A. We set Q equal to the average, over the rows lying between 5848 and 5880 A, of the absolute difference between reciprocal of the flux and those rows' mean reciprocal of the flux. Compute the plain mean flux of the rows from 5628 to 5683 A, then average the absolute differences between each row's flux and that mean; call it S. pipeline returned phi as 13.5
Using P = 0.0011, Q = 0.0017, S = 0.44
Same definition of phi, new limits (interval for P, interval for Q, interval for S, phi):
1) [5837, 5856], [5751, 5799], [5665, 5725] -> 13.6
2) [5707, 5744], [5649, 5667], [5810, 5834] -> 13.3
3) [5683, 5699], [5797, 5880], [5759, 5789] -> 13.7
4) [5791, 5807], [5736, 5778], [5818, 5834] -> 13.7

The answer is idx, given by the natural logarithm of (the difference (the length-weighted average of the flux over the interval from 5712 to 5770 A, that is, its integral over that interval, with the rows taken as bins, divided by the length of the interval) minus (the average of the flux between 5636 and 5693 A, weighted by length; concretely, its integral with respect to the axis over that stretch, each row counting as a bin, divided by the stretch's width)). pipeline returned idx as -1.16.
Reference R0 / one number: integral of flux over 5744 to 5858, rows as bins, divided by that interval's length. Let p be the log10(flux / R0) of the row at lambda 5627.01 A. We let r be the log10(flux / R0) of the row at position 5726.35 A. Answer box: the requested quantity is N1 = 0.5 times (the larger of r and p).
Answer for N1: -0.002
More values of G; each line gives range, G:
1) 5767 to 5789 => -0.6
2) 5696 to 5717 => -0.7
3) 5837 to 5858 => -0.5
